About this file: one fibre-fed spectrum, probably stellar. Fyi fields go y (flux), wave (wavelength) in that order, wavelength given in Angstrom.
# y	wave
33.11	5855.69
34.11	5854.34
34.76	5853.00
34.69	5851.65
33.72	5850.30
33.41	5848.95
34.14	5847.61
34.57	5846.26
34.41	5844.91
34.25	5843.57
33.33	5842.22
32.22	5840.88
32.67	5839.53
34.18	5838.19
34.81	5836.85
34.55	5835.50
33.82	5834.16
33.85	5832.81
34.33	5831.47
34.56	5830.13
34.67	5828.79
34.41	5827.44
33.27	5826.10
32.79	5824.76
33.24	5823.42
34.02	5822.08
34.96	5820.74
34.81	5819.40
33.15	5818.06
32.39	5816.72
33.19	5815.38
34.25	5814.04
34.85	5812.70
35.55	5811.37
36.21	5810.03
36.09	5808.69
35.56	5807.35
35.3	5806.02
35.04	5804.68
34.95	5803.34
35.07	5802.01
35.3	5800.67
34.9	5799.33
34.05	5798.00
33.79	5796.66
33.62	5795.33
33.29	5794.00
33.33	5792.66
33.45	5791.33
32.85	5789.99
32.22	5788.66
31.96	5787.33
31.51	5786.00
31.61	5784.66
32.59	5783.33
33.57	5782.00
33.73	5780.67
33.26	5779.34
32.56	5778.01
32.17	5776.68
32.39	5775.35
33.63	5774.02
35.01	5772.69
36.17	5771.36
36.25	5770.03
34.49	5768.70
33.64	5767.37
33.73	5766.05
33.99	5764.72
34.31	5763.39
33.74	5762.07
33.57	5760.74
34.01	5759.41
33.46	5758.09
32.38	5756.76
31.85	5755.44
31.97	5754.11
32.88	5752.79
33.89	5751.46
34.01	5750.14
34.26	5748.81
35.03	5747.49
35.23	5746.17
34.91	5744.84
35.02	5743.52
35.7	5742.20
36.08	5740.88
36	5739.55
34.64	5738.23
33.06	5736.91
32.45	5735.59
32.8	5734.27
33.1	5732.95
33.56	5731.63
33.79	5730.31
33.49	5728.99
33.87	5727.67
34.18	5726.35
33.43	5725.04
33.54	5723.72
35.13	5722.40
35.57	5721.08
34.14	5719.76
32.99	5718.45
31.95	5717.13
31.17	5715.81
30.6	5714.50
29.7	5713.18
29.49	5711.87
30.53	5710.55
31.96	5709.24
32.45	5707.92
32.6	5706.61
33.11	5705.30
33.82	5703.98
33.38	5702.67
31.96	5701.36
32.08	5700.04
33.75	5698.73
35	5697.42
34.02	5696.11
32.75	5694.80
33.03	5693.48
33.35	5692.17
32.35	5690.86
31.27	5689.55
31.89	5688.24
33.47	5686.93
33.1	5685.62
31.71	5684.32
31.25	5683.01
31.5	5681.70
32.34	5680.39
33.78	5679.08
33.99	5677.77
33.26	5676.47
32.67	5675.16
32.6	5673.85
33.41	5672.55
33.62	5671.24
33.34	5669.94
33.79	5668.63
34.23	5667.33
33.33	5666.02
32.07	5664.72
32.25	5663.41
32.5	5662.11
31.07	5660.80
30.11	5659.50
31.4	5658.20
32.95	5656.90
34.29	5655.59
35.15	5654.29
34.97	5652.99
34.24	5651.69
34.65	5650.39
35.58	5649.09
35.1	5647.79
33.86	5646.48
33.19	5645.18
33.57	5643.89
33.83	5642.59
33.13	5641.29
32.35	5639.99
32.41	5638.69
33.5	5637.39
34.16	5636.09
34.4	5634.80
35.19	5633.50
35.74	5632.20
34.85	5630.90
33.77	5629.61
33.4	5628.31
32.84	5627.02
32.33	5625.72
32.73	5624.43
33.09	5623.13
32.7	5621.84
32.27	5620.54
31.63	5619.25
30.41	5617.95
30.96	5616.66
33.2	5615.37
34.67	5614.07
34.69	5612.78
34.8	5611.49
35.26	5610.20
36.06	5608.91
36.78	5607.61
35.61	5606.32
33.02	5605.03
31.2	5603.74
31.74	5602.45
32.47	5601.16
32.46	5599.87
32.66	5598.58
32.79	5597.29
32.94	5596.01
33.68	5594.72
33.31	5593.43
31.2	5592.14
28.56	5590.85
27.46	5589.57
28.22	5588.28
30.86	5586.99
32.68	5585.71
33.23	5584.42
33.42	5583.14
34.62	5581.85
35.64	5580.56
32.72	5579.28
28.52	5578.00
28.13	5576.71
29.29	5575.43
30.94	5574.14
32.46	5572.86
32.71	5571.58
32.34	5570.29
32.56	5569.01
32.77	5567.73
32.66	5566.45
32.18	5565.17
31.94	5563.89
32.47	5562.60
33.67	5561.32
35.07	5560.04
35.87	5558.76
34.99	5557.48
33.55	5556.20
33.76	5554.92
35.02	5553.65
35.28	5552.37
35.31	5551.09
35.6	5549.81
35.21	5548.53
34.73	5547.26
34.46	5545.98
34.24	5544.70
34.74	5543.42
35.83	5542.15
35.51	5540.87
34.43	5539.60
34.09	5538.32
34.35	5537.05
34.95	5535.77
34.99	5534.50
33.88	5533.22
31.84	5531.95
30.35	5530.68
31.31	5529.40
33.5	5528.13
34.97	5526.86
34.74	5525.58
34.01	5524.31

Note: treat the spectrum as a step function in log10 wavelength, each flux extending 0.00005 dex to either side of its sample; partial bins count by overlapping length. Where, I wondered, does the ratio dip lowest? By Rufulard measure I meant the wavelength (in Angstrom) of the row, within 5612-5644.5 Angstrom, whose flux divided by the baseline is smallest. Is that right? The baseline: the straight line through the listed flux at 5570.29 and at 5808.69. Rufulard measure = 5617.95 Angstrom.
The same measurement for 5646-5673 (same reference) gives 5659.50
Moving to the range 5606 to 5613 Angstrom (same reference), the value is 5612.78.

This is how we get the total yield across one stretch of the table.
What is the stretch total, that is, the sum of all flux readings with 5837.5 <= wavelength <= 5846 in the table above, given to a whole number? 201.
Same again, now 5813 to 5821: 203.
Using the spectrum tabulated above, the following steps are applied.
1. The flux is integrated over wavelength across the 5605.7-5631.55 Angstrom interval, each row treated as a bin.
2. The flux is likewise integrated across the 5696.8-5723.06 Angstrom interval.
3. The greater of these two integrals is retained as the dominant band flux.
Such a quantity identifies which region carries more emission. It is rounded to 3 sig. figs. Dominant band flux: 869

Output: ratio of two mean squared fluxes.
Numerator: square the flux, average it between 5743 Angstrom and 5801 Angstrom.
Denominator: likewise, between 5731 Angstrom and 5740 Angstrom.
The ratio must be 1.00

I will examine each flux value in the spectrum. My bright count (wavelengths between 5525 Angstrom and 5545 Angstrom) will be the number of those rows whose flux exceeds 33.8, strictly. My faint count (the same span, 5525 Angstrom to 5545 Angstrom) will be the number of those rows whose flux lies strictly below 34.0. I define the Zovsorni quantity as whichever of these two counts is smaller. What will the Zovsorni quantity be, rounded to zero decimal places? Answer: 5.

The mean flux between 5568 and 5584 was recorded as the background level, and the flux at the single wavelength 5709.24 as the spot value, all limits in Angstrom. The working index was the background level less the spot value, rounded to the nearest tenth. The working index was 0.0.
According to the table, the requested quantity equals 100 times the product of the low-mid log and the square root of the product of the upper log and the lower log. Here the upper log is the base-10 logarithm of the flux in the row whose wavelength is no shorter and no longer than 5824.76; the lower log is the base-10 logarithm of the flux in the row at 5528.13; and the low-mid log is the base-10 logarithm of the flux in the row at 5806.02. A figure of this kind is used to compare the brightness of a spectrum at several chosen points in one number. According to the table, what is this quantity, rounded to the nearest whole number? 235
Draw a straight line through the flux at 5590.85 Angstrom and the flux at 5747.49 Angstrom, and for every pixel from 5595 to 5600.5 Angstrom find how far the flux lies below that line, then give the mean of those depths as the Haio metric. -3.9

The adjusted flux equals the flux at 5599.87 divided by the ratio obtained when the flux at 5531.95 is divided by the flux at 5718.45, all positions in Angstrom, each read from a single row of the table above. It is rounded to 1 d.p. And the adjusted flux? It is 33.6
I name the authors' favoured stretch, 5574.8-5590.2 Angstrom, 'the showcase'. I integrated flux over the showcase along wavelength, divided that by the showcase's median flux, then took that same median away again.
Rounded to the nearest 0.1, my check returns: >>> -16.6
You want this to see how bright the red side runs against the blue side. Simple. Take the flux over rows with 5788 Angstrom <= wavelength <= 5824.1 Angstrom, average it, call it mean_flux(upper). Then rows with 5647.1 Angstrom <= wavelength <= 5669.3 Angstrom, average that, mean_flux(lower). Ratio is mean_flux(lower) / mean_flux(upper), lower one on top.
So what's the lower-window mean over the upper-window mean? 0.97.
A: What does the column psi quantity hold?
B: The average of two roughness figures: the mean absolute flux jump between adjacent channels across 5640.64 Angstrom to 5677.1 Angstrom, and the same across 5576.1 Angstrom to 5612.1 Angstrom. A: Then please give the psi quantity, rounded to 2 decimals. 0.94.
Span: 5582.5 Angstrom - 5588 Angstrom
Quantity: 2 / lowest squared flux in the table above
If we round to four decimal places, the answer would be 0.0021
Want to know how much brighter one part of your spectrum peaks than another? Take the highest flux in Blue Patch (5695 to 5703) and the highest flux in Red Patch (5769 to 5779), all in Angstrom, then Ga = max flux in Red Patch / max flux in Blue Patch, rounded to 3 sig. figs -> 1.04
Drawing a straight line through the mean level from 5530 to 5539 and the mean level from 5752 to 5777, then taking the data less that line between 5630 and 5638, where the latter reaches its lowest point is 5637.39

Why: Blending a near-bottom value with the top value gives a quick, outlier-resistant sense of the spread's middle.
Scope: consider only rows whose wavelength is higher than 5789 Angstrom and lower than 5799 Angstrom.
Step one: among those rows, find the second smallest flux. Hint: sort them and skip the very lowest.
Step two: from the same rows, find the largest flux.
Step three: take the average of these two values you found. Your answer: 33.7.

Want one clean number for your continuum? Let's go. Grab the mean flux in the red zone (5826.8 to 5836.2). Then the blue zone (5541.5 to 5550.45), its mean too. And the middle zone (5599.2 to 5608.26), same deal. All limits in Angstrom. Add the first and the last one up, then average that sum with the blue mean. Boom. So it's 51.3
